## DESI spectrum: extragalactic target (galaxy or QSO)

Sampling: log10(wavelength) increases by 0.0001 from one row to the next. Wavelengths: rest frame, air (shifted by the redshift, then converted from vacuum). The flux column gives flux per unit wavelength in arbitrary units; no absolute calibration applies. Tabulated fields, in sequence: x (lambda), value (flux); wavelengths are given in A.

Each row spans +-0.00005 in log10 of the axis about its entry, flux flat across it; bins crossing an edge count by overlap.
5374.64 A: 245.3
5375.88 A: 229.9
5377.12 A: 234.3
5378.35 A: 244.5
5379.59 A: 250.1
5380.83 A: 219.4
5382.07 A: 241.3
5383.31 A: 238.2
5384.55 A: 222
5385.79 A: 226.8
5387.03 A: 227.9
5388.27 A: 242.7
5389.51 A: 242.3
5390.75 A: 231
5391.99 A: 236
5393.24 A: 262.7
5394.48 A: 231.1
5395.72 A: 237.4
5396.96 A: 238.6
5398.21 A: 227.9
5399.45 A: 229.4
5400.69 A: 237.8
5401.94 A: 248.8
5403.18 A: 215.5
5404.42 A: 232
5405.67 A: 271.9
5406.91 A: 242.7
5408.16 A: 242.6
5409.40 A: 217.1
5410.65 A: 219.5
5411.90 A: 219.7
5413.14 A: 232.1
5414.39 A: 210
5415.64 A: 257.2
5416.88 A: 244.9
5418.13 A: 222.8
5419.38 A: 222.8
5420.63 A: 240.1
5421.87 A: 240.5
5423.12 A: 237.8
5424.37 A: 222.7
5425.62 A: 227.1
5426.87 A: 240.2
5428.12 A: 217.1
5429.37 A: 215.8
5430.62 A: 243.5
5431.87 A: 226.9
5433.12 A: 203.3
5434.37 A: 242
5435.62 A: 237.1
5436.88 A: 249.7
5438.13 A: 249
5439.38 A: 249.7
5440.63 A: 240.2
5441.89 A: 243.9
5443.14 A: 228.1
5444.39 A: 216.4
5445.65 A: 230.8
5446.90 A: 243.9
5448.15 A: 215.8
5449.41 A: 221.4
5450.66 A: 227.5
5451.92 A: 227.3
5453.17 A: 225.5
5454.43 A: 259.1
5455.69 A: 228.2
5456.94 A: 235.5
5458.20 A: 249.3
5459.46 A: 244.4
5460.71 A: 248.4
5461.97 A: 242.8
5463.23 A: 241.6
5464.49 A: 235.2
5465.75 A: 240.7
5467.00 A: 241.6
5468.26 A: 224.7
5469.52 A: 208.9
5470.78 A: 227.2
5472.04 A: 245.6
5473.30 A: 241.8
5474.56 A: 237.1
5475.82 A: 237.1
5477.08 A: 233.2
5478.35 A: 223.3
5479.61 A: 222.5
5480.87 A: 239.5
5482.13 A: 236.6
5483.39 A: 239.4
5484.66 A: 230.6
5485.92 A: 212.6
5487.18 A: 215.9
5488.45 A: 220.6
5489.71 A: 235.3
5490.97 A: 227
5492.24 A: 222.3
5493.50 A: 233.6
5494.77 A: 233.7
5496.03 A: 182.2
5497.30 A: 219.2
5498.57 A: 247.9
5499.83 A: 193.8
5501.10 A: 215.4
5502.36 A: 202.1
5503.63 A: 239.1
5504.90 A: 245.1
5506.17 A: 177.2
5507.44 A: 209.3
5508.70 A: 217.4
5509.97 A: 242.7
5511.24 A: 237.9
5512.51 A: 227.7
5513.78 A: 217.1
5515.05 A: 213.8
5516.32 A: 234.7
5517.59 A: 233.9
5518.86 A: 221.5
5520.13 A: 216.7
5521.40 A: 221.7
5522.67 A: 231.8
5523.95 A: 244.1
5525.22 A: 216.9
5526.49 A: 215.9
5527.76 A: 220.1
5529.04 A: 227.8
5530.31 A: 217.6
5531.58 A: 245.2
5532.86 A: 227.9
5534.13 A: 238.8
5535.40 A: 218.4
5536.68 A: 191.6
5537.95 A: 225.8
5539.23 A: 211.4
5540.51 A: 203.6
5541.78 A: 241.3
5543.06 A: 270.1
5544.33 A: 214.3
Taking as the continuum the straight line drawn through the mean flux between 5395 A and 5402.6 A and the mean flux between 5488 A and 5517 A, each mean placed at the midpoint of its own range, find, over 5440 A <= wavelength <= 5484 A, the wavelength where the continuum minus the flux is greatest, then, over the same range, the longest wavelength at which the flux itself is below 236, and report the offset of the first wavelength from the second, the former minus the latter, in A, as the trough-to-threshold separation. -10.1 A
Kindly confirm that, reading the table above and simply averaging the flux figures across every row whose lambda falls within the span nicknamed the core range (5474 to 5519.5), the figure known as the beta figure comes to 224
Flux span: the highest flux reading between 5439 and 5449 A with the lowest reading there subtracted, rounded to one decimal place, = 33.9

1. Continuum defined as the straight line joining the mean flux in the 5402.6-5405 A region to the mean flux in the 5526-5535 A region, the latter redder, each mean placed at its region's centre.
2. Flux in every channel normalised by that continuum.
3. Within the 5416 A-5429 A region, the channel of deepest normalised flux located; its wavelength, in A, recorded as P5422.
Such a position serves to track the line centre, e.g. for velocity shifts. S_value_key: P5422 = 5428.12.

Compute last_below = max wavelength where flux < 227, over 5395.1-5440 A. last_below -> 5433.12 A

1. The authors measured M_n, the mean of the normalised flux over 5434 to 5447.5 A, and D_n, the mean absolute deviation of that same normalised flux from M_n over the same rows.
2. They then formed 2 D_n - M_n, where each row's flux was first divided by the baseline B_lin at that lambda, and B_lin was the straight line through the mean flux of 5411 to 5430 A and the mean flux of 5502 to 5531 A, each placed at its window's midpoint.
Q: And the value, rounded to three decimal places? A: -0.976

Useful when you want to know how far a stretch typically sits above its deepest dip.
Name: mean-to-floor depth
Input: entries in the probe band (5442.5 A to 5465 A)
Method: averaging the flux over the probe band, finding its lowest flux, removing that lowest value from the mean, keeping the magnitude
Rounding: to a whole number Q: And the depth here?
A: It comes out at 19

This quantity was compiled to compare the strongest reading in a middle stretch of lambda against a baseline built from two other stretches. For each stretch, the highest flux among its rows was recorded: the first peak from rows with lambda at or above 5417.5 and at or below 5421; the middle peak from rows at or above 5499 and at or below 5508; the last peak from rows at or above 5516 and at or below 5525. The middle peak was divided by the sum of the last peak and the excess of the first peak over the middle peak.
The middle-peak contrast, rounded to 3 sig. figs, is 1.03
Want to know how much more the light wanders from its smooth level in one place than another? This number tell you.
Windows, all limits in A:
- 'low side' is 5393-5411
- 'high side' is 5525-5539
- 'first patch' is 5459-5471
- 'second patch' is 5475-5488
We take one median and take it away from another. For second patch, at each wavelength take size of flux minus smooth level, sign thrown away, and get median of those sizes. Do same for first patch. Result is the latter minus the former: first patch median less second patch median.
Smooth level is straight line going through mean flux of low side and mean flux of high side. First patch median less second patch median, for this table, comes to 3.2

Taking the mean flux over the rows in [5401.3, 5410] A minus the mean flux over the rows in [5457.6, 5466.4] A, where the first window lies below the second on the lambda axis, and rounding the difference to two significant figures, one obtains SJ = -4.5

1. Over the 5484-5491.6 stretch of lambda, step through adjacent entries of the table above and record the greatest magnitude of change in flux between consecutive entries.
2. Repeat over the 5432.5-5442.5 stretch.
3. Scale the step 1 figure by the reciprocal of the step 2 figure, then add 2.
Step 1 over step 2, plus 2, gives 2.5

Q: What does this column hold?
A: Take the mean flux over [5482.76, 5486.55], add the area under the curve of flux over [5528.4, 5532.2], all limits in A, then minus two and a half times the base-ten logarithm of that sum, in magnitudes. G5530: -7.61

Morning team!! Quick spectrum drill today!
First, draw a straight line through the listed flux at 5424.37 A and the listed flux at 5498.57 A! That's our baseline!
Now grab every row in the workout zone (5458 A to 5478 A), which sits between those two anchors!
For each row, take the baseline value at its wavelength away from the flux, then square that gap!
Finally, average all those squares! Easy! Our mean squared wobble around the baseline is 118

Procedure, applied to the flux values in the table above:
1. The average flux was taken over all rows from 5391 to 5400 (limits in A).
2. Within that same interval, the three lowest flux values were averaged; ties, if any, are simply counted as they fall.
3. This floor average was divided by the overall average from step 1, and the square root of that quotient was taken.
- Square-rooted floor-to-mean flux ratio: 0.983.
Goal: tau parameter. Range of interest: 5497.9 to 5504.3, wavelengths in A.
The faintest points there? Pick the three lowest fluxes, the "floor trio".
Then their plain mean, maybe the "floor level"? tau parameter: 204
